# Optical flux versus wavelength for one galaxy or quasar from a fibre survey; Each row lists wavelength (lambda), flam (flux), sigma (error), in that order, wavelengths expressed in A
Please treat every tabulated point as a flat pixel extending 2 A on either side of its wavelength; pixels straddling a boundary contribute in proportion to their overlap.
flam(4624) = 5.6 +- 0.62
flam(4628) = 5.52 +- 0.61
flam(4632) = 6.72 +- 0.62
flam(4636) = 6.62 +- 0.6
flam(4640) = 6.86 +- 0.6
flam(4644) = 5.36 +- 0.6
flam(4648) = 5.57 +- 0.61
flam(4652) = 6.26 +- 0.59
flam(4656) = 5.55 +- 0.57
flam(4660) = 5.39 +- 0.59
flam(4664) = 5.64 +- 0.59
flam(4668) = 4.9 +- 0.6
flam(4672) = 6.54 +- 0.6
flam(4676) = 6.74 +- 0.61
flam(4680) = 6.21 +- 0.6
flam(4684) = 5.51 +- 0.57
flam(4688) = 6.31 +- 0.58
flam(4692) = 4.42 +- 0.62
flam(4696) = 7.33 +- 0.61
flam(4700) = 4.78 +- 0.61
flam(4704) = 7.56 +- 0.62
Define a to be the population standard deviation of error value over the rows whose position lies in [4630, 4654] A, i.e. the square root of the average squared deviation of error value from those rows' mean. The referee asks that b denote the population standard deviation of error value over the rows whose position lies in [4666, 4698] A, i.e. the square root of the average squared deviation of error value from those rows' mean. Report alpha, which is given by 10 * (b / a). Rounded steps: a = 0.0094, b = 0.015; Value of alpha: 16.3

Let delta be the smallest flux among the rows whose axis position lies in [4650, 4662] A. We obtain 5.39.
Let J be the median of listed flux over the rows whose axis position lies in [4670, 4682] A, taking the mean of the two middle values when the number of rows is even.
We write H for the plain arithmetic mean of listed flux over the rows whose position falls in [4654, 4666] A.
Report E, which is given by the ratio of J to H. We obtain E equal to 1.18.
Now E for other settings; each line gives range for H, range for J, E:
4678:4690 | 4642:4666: 0.93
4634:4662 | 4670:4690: 1.06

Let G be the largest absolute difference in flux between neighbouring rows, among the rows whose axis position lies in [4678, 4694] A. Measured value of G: 1.89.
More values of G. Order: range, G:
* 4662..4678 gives 1.64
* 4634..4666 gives 1.50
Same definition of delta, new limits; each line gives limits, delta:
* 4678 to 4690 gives 5.51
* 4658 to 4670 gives 4.9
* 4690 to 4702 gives 4.42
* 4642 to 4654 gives 5.36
